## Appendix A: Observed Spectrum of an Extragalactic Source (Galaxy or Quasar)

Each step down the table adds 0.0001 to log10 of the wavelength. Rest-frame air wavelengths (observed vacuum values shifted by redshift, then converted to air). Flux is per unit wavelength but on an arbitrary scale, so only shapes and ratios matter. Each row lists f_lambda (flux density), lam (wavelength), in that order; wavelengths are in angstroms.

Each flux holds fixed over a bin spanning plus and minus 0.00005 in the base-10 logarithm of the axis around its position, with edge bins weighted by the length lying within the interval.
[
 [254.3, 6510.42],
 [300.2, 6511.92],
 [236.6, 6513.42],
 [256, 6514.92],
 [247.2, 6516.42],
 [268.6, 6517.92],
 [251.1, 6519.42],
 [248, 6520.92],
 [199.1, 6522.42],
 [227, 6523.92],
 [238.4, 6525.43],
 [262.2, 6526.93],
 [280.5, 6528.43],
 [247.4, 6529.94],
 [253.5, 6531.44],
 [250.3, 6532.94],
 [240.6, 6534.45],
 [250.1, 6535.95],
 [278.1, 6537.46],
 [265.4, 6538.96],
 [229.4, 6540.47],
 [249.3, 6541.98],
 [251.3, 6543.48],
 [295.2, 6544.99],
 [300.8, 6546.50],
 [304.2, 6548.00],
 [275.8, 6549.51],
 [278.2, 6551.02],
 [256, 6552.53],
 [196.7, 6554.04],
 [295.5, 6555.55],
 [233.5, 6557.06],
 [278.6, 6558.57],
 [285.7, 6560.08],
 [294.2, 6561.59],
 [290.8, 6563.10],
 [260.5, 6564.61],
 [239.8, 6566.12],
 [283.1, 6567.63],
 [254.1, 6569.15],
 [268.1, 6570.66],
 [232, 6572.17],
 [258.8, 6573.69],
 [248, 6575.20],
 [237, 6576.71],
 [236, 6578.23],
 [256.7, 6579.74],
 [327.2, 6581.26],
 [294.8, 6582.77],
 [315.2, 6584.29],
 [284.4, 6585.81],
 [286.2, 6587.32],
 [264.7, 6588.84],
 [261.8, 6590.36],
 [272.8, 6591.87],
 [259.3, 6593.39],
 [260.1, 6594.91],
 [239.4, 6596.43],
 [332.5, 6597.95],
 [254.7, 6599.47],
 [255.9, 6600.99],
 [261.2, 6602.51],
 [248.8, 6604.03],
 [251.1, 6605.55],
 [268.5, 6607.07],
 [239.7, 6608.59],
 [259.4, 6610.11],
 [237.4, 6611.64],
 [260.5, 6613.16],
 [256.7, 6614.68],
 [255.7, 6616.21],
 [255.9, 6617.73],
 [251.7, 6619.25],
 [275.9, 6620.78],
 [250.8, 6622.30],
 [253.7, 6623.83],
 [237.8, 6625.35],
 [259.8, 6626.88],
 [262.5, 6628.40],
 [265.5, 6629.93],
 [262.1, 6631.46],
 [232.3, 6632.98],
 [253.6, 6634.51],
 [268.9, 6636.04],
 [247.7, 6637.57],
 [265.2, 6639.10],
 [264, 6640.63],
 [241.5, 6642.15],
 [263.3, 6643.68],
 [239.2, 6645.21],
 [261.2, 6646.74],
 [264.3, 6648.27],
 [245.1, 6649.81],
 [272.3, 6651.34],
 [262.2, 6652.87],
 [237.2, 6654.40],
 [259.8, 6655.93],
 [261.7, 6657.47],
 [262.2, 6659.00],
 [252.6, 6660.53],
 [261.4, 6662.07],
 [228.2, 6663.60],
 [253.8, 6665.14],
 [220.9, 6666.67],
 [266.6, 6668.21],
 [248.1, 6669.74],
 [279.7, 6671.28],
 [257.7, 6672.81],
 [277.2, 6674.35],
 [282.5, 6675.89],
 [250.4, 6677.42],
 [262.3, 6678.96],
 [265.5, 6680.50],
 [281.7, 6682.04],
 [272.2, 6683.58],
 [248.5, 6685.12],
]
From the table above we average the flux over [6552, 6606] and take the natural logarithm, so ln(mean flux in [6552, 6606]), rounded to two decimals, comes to 5.58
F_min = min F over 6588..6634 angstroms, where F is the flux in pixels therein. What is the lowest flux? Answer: 232.3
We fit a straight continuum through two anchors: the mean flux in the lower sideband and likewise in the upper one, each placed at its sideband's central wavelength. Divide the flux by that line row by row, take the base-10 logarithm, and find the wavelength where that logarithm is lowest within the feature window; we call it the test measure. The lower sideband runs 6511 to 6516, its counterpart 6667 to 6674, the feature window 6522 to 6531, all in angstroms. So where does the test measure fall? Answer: 6522.42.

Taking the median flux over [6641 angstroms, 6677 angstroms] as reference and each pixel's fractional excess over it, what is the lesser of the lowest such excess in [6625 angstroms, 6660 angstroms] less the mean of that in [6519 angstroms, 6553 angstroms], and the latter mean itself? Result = -0.10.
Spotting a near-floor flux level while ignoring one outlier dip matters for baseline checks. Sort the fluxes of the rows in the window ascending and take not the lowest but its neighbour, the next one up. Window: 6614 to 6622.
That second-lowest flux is 255.7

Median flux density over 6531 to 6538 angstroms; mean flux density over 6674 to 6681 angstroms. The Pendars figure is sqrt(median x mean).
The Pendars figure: 259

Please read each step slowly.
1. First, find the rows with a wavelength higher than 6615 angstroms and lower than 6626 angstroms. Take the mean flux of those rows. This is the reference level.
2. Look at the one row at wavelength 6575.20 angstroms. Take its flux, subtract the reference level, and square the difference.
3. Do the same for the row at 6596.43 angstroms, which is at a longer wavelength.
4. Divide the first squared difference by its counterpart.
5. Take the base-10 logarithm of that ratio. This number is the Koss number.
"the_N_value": -0.7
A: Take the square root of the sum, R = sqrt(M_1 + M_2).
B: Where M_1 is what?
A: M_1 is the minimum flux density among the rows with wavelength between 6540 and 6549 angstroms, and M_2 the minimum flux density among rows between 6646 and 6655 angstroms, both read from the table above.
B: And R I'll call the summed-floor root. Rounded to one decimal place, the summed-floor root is 21.6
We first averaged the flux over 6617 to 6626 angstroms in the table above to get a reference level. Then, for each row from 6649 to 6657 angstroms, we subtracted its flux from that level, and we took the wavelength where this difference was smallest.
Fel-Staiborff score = 6651.34 angstroms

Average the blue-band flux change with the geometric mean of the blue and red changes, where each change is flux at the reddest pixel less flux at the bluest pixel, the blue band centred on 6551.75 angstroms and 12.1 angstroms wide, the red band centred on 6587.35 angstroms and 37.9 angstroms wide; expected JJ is -27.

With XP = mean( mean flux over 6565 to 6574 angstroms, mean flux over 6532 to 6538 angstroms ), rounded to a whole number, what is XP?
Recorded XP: 255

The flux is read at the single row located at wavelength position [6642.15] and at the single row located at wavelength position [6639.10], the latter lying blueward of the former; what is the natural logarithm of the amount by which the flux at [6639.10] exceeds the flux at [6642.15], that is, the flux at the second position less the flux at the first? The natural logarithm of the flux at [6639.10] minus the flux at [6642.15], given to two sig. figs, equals 3.2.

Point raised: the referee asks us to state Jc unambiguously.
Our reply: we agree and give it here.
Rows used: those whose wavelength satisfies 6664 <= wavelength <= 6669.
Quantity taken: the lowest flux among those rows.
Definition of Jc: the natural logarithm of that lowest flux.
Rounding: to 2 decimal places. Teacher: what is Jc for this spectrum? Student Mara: 5.40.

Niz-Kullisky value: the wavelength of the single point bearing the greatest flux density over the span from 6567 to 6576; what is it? 6567.63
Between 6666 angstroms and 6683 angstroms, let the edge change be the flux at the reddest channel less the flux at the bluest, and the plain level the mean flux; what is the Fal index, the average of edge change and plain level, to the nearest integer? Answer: 162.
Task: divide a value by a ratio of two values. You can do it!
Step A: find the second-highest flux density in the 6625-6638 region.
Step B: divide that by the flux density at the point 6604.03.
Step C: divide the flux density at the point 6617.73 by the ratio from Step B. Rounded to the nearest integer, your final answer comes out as 240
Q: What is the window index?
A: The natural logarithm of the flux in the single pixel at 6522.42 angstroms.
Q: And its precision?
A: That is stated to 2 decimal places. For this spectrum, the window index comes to 5.29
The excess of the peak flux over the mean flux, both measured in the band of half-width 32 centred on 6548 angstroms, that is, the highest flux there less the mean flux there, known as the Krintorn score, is 46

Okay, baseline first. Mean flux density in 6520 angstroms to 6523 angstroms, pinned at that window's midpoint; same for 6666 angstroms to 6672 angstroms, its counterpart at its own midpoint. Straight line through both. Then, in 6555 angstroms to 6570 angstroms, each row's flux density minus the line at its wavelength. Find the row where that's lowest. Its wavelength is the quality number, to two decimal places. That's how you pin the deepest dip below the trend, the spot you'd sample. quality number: 6557.06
